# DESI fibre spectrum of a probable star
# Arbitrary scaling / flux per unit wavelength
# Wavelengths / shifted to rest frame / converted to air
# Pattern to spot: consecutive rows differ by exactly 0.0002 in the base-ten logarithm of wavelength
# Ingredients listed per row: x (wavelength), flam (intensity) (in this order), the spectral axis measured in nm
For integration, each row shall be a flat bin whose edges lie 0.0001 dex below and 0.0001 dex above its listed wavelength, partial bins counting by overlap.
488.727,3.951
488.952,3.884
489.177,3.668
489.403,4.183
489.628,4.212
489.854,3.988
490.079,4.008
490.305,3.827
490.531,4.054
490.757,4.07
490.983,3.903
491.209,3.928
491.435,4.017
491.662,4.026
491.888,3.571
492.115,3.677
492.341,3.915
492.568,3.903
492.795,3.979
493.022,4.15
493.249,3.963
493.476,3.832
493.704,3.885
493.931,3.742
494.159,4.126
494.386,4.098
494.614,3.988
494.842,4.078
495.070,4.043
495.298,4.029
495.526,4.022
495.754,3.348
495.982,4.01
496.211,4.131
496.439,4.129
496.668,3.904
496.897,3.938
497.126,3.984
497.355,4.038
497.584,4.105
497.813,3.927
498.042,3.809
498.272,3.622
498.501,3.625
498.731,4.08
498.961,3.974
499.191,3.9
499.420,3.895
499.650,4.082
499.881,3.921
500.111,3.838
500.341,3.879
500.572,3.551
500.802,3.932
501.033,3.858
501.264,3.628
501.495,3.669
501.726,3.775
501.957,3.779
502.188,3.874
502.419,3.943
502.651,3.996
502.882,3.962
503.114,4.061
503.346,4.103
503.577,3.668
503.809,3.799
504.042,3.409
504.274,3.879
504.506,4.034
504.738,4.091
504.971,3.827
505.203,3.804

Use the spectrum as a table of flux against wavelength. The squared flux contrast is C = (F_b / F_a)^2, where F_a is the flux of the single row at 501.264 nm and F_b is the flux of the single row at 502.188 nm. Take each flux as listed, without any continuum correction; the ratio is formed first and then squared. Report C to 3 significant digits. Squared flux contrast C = 1.14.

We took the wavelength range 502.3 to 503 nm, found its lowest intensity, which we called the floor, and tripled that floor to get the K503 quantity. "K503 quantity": 11.8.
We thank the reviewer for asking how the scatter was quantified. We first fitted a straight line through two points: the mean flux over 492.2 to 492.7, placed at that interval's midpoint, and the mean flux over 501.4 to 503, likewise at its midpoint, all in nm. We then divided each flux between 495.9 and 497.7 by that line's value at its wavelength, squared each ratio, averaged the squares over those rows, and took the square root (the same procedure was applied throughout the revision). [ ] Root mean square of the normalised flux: 1.04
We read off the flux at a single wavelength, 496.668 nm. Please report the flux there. 3.904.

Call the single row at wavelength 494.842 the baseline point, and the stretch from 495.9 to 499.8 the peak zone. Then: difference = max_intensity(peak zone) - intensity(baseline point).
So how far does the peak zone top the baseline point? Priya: 0.05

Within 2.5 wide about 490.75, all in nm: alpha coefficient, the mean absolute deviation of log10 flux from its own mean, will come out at 0.0127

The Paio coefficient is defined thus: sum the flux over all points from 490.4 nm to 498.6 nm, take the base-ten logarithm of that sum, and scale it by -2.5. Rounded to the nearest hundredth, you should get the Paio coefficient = -5.38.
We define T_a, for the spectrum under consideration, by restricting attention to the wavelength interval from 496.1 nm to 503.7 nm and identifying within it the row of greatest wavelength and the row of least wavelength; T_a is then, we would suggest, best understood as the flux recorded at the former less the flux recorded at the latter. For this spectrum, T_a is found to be -0.46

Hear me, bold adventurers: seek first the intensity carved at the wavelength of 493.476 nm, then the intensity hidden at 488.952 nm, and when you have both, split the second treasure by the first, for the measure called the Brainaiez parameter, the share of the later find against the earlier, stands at 1.01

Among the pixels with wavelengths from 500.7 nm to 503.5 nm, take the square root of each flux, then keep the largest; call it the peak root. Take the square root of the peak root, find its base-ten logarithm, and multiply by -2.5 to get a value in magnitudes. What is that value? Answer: -0.3832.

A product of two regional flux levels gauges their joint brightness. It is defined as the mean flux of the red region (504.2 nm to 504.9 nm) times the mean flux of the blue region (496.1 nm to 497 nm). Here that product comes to 16.1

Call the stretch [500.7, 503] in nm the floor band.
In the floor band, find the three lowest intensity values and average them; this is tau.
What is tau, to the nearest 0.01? 3.69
